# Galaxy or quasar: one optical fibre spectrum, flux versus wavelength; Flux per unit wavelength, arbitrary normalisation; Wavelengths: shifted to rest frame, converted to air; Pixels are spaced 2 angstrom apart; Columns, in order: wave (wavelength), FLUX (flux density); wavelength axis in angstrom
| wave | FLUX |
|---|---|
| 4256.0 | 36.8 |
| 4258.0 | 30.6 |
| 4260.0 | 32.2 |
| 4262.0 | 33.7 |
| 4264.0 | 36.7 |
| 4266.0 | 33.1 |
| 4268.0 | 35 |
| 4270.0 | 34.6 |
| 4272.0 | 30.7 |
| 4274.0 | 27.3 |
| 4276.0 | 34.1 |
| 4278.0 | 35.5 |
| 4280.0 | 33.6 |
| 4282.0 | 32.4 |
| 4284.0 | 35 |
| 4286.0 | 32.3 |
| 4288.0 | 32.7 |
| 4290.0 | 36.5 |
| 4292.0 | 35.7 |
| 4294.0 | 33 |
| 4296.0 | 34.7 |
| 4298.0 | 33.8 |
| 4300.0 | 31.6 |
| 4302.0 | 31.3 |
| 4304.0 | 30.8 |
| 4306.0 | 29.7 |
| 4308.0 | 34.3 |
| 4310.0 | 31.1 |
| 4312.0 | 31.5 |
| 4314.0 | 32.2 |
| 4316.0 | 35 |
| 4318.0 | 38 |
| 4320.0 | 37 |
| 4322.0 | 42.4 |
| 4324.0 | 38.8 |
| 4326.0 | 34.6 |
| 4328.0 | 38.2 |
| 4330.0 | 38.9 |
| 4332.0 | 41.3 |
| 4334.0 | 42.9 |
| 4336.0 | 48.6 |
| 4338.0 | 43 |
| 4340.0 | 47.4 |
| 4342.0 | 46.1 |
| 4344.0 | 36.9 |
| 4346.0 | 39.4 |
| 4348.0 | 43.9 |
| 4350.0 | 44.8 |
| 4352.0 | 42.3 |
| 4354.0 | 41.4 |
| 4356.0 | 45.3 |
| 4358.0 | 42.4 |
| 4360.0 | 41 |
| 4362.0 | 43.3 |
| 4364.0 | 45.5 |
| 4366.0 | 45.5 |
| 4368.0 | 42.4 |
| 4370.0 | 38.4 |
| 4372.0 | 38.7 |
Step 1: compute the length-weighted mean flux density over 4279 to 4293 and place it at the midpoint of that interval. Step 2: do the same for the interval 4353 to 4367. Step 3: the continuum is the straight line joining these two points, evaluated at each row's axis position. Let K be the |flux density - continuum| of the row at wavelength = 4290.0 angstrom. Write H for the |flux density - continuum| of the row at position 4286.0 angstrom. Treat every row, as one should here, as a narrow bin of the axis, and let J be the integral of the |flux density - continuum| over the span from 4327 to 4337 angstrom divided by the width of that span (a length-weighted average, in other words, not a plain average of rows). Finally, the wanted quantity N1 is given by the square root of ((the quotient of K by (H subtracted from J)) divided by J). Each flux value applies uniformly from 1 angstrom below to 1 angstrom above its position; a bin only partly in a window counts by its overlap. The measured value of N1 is 0.8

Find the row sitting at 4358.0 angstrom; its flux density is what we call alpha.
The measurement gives 42.4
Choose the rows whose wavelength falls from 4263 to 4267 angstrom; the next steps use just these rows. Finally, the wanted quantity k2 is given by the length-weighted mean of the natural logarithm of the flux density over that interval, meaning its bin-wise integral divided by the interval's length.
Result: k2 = 3.6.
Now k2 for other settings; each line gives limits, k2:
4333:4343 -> 3.8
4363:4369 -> 3.8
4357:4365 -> 3.8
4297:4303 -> 3.5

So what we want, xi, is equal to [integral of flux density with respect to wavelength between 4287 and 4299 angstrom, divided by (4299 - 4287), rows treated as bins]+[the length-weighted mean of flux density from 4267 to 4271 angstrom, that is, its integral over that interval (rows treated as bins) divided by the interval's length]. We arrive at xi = 69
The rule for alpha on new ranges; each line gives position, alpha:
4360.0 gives 41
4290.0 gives 36.5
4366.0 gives 45.5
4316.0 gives 35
